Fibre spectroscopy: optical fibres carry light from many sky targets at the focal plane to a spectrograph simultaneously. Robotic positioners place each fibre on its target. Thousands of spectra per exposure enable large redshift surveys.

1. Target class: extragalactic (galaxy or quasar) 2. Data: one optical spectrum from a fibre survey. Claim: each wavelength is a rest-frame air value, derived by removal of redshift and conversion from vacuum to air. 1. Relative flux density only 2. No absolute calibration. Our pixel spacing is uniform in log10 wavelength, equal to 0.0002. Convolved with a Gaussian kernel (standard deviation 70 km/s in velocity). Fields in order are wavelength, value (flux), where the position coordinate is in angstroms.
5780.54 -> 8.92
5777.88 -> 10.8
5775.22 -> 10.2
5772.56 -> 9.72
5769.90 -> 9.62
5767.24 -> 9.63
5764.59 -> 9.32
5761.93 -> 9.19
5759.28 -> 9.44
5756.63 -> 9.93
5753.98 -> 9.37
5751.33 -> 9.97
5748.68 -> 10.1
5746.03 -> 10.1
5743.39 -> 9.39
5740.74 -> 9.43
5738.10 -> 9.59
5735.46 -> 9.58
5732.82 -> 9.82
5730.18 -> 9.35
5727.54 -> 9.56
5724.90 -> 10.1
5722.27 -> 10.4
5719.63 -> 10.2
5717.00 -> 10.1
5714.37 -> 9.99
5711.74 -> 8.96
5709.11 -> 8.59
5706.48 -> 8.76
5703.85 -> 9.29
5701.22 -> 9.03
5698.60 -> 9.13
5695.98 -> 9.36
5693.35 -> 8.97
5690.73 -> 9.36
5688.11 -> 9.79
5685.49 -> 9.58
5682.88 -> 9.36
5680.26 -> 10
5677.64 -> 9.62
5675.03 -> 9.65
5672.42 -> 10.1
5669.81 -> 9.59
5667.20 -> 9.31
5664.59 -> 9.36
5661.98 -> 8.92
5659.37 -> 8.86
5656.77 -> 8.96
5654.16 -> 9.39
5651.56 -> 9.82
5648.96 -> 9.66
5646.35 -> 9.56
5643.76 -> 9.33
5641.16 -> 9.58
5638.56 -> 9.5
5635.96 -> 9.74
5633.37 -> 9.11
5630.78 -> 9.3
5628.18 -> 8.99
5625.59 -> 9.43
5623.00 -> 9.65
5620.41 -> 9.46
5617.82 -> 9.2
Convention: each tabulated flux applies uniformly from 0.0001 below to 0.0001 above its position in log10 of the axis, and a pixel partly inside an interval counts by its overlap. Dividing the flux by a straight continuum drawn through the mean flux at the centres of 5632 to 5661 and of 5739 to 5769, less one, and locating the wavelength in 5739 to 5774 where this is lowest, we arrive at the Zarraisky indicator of 5761.93 angstroms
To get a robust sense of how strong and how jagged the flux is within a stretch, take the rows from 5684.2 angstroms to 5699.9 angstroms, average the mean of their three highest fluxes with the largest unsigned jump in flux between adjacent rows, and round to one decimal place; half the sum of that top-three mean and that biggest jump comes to 5.0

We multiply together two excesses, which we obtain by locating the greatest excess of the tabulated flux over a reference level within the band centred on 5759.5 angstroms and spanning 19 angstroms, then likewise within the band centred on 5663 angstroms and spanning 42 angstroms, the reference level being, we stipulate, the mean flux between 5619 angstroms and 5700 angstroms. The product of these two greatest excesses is 0.358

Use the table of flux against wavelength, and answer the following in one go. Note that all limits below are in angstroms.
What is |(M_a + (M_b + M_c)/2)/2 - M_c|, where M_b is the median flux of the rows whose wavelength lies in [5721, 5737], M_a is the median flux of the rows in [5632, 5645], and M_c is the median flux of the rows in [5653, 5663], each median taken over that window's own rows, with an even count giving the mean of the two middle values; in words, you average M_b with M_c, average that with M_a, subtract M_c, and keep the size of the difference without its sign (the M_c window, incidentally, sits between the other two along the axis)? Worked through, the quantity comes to 0.47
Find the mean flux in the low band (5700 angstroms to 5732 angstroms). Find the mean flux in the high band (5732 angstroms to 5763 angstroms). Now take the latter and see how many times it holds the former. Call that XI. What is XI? 1.014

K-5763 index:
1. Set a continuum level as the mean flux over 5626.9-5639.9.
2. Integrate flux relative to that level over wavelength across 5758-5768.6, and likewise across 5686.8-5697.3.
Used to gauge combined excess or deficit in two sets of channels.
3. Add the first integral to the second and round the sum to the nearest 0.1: 1.2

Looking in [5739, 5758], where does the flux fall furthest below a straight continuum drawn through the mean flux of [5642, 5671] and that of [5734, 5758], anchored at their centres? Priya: 5753.98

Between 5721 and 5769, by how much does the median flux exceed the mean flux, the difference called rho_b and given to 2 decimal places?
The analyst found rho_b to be -0.10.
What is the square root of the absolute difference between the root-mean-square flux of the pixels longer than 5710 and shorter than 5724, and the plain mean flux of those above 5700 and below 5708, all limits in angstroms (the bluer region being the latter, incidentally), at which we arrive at 1.0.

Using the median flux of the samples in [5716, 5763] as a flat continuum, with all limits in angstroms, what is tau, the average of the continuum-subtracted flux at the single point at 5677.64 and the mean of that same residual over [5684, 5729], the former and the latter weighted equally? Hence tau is -0.15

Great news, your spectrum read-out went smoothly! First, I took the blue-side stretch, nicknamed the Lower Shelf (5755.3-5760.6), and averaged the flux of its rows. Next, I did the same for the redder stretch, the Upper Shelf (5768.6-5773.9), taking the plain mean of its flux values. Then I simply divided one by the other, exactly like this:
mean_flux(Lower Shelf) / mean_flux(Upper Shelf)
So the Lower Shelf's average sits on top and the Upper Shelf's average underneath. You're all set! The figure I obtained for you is 1.002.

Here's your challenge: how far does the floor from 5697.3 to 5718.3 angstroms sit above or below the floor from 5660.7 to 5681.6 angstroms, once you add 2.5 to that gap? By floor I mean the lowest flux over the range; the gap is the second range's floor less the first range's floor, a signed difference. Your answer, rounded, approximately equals 2.2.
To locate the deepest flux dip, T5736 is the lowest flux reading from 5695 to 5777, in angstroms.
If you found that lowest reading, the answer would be 8.59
